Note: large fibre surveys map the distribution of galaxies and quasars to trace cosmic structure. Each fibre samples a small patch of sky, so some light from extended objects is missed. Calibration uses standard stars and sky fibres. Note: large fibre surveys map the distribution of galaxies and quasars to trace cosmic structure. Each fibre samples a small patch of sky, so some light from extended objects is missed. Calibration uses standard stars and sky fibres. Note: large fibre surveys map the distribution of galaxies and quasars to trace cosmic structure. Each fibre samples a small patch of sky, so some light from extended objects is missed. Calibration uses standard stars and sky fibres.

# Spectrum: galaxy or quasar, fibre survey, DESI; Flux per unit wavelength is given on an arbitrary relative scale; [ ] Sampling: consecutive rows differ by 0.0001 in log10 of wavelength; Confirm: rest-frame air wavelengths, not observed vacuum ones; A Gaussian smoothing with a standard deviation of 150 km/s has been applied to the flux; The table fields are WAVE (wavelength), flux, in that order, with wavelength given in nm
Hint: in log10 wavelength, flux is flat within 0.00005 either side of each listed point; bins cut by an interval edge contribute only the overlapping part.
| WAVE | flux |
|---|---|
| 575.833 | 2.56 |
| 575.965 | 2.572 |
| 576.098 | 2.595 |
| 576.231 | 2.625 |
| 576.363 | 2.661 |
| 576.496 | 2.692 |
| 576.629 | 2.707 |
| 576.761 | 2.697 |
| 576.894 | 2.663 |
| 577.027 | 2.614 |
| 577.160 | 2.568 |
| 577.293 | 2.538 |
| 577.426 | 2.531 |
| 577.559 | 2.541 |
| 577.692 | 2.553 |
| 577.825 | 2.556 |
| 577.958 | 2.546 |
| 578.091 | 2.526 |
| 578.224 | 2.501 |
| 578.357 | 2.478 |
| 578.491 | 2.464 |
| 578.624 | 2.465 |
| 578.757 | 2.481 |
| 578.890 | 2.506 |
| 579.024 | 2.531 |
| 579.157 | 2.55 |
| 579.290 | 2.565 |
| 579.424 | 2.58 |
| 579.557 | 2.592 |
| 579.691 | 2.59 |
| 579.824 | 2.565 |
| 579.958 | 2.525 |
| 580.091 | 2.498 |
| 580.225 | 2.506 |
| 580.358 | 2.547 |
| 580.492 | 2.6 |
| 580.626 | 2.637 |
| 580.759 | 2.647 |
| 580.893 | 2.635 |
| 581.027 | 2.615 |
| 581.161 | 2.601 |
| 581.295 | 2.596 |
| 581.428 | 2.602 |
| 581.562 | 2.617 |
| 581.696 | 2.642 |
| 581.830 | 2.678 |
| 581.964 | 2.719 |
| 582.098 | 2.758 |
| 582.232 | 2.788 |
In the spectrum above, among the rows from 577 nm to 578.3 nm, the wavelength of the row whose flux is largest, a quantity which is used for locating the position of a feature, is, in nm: 577.027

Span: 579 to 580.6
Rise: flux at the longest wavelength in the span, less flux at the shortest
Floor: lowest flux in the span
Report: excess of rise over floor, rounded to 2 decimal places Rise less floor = -2.43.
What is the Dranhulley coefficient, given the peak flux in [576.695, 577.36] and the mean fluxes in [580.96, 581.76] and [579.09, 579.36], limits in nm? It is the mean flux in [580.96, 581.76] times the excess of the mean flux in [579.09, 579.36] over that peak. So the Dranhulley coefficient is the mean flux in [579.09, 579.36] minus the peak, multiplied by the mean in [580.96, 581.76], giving -0.36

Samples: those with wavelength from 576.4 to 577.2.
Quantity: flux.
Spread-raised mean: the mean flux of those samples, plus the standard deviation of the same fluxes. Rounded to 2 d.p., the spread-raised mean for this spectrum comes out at 2.71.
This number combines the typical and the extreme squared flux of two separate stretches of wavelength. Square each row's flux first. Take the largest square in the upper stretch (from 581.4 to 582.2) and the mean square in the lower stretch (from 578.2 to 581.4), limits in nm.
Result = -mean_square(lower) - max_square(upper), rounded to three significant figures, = -14.1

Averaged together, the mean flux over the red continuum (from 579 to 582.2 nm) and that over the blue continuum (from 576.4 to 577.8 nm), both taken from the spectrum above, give 2.61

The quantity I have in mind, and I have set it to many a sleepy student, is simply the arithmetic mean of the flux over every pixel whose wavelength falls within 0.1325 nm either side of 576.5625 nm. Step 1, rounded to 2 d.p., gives 2.70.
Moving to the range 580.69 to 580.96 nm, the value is 2.64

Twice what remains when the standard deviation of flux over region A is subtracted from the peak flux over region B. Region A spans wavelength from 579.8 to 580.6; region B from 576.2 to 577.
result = 5.34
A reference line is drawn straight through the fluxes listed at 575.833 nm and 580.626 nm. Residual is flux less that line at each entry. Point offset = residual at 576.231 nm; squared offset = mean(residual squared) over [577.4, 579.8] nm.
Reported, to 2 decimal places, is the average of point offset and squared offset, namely 0.03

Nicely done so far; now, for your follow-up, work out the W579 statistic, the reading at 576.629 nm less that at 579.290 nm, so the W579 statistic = 0.14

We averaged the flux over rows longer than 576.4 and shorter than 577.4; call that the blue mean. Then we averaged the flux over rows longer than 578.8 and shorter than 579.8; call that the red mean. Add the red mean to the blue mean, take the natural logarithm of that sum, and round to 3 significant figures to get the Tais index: 1.65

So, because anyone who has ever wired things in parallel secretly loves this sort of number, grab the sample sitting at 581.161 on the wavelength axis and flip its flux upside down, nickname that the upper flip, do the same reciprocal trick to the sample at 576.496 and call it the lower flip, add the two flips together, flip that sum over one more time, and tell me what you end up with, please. 1.32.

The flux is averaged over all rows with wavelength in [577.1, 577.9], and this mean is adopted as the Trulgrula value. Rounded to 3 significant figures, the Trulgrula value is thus 2.55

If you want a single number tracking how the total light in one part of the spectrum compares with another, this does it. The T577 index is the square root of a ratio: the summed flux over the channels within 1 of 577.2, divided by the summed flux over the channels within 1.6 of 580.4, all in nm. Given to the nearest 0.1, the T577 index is 0.8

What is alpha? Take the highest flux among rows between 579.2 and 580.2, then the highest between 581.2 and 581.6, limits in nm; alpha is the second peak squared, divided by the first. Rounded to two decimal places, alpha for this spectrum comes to 2.64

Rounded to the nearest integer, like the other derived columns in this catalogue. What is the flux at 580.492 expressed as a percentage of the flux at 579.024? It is 103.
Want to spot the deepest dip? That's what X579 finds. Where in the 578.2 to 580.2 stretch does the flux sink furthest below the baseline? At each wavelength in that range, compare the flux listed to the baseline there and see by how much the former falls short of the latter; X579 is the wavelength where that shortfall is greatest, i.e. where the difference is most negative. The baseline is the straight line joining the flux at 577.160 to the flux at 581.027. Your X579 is 578.624 nm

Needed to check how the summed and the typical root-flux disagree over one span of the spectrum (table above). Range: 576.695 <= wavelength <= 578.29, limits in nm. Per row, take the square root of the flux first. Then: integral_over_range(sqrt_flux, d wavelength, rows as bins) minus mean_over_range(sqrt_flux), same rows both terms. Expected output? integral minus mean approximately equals 1.0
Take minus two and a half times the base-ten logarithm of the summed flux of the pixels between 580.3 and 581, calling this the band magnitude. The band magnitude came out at -2.79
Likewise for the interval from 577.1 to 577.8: -2.76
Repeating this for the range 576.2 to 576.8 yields -2.82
